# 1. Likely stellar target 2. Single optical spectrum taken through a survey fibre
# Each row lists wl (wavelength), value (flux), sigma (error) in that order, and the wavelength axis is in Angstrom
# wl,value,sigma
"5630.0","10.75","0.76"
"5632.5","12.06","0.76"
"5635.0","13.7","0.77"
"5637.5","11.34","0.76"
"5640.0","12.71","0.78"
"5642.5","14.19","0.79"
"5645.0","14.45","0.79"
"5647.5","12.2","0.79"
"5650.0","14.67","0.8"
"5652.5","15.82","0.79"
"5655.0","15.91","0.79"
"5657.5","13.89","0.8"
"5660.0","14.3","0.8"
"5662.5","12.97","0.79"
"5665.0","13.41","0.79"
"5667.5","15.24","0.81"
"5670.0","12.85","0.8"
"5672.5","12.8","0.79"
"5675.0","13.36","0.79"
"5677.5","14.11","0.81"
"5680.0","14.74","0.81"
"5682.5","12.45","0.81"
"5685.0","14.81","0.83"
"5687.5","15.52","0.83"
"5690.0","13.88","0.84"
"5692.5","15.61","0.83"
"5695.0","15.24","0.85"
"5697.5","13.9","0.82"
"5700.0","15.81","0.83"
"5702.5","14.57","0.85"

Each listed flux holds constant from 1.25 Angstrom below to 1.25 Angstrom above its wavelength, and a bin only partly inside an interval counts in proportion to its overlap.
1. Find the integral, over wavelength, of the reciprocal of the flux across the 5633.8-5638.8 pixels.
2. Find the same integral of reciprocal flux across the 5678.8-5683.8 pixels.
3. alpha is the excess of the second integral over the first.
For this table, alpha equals -0.033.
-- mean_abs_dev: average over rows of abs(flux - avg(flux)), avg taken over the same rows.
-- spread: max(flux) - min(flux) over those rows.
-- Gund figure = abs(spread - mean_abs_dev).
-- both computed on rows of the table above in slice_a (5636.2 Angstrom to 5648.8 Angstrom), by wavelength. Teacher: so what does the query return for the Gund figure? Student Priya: 2.04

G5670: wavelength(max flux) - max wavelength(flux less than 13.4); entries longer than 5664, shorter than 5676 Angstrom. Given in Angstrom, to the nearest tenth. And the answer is -7.5 Angstrom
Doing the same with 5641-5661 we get 7.5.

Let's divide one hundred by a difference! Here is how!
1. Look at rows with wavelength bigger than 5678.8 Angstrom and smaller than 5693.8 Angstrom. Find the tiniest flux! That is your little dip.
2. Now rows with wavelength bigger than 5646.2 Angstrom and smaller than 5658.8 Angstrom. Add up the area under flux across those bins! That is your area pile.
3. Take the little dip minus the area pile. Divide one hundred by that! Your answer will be -0.59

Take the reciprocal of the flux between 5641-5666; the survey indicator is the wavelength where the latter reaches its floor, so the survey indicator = 5655.0 Angstrom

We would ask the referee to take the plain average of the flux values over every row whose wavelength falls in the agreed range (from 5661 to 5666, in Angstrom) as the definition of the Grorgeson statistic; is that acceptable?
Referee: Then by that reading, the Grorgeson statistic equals 13.2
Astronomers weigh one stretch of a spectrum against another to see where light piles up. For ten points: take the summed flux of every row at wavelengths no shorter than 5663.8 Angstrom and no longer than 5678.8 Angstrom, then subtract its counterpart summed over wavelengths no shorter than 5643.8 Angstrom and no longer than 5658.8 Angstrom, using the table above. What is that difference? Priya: -5.2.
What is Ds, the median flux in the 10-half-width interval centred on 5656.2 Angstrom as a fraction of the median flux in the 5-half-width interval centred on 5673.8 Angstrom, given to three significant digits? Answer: 1.08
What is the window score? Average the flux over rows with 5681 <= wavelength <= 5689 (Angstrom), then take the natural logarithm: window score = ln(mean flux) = 2.66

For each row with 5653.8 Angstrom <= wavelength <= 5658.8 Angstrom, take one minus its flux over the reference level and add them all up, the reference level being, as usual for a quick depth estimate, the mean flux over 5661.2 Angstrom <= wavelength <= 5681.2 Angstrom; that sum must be -0.18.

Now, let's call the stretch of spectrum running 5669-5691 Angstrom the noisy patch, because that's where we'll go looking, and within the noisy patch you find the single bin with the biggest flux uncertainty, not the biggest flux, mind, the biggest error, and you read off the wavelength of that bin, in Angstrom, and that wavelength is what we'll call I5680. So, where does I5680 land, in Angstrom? 5690.0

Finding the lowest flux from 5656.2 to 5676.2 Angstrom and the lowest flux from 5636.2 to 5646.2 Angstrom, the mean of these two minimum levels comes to 12.1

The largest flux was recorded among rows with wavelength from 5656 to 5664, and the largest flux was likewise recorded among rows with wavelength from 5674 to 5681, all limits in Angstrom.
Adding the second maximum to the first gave 29.0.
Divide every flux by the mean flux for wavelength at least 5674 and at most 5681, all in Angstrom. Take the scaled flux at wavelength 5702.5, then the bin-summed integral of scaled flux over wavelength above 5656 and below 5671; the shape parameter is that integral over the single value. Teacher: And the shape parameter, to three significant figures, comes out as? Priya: 14.2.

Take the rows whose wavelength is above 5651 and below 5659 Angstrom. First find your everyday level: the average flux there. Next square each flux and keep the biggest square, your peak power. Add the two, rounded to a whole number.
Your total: 268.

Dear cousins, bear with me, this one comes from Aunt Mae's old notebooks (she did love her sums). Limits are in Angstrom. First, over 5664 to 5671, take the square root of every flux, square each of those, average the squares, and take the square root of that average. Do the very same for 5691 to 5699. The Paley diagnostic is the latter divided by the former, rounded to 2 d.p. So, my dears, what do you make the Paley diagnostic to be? 1.04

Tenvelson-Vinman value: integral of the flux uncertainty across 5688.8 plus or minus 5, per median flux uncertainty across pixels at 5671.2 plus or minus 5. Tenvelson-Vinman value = 10.5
